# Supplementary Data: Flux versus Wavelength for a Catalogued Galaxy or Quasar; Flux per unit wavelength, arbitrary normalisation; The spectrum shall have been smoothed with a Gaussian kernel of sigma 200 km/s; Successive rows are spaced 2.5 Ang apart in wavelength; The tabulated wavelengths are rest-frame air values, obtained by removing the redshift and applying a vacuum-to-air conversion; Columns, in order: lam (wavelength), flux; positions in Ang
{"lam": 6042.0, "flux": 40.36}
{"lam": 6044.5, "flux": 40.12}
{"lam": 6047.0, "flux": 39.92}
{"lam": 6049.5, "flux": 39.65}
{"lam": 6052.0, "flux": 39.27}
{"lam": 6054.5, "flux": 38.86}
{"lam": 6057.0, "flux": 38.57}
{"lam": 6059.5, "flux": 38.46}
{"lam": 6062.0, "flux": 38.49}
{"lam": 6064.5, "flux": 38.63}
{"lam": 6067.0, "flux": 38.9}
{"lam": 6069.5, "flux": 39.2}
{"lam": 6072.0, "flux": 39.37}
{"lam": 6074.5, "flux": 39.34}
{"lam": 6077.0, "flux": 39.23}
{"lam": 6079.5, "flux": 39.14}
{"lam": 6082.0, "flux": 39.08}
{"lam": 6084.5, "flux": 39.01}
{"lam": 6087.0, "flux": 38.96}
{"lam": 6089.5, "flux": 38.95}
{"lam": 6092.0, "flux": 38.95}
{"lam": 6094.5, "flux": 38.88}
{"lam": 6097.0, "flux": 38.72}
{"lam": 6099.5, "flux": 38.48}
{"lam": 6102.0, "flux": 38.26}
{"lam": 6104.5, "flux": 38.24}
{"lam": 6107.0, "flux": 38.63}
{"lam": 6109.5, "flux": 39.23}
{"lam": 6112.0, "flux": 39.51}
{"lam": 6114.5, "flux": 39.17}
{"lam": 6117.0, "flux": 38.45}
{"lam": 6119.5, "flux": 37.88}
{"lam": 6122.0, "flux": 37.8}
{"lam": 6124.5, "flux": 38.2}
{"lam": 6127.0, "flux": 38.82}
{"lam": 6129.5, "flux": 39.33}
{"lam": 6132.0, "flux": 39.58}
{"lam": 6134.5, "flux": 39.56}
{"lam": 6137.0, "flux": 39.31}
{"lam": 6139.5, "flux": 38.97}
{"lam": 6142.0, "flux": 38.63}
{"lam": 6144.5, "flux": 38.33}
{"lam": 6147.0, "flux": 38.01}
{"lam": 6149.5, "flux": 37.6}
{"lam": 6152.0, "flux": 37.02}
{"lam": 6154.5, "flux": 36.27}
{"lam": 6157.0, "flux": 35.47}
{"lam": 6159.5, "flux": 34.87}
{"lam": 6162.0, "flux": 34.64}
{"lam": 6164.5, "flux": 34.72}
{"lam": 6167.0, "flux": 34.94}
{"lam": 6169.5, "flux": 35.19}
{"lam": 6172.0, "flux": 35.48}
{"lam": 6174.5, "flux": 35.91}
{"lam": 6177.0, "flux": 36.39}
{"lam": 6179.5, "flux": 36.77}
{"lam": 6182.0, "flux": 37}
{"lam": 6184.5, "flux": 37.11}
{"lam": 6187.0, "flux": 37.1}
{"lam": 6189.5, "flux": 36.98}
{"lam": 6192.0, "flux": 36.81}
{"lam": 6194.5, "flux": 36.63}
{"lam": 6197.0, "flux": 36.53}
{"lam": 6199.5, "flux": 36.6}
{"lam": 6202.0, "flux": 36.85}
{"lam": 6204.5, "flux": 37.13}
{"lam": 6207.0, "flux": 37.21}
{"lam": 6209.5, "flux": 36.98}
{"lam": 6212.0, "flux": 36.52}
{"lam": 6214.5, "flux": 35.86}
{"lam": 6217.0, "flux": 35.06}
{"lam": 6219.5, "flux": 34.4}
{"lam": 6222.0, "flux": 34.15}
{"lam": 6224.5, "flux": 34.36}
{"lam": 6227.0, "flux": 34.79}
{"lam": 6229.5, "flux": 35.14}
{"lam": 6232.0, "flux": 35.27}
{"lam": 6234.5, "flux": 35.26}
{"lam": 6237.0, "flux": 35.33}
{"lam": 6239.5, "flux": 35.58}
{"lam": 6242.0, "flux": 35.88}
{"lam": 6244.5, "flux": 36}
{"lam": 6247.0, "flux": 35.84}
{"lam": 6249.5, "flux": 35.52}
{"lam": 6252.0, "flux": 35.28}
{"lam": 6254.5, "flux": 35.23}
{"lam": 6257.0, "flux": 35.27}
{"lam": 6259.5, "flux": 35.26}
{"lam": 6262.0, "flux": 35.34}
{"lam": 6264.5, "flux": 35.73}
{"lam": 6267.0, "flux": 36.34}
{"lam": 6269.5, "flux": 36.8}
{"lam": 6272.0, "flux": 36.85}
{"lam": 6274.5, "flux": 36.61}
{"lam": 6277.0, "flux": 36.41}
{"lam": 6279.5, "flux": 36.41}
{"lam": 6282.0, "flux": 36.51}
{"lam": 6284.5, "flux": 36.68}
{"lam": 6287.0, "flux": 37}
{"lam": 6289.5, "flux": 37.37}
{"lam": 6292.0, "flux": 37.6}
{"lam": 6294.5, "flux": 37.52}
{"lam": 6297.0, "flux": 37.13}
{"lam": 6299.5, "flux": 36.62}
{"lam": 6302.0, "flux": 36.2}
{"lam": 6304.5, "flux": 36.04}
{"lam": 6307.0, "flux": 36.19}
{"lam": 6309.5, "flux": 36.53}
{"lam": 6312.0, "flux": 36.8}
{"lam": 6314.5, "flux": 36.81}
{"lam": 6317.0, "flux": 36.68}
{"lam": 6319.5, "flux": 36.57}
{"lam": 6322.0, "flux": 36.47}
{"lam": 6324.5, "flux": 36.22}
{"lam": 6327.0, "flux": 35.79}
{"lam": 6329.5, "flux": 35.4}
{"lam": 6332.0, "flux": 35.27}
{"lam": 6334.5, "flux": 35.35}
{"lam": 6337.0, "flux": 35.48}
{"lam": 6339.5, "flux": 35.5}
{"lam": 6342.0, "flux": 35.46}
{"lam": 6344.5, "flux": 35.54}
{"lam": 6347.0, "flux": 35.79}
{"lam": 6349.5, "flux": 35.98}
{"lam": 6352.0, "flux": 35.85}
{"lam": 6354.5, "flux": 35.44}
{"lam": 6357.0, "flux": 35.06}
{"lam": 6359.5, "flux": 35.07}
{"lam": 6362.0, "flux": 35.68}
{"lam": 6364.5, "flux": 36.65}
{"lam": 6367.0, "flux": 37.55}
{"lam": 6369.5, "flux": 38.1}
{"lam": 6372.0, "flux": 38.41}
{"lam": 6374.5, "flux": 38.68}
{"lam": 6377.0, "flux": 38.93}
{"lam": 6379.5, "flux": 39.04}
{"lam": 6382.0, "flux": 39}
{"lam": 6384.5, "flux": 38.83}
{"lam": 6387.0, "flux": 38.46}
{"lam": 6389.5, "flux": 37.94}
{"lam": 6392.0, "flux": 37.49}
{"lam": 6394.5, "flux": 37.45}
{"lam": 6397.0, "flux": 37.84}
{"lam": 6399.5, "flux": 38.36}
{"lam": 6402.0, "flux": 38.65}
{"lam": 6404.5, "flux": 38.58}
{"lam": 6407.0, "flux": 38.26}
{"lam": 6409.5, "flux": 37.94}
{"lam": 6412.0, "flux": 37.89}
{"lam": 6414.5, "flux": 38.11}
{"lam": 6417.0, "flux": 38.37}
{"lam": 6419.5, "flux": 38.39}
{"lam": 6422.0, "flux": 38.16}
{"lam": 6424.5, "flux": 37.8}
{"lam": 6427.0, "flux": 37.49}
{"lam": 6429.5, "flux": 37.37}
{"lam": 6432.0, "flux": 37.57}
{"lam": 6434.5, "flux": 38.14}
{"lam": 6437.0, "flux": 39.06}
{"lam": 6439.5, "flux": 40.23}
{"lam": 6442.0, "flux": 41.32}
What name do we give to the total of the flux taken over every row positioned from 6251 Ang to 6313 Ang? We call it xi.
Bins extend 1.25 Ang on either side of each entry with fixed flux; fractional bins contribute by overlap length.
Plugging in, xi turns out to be 910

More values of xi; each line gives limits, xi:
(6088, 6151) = 967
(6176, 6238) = 902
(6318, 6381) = 909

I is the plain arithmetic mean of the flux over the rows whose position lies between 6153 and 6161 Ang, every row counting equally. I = 35.5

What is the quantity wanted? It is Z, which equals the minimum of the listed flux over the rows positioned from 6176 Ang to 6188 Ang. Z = 36.39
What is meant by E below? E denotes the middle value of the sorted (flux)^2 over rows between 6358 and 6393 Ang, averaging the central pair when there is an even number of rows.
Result 1463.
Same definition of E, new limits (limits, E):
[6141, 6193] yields 1352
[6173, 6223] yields 1347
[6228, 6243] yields 1246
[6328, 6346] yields 1257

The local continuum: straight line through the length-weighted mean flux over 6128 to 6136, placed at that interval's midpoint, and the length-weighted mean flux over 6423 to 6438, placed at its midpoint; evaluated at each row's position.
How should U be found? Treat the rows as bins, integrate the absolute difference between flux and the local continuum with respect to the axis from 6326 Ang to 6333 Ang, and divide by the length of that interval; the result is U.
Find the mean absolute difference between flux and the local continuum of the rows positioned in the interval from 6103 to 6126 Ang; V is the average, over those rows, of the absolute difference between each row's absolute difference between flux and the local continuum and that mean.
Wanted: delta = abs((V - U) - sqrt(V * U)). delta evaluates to 3.6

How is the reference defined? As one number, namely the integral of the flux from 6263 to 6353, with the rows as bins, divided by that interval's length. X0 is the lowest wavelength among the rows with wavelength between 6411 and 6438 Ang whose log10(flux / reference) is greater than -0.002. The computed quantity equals 6412.0 Ang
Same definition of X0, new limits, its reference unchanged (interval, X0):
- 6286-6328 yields 6287.0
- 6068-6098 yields 6069.5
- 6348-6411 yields 6364.5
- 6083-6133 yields 6084.5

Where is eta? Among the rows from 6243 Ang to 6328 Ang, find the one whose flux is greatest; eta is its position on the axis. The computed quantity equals 6292.0 Ang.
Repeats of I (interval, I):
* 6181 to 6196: 36.9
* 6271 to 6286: 36.6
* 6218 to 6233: 34.7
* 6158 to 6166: 34.7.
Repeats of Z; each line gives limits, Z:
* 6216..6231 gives 34.15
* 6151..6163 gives 34.64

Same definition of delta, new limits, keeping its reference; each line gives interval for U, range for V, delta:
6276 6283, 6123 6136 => 2.8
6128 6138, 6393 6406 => 0.1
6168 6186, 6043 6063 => 3.7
